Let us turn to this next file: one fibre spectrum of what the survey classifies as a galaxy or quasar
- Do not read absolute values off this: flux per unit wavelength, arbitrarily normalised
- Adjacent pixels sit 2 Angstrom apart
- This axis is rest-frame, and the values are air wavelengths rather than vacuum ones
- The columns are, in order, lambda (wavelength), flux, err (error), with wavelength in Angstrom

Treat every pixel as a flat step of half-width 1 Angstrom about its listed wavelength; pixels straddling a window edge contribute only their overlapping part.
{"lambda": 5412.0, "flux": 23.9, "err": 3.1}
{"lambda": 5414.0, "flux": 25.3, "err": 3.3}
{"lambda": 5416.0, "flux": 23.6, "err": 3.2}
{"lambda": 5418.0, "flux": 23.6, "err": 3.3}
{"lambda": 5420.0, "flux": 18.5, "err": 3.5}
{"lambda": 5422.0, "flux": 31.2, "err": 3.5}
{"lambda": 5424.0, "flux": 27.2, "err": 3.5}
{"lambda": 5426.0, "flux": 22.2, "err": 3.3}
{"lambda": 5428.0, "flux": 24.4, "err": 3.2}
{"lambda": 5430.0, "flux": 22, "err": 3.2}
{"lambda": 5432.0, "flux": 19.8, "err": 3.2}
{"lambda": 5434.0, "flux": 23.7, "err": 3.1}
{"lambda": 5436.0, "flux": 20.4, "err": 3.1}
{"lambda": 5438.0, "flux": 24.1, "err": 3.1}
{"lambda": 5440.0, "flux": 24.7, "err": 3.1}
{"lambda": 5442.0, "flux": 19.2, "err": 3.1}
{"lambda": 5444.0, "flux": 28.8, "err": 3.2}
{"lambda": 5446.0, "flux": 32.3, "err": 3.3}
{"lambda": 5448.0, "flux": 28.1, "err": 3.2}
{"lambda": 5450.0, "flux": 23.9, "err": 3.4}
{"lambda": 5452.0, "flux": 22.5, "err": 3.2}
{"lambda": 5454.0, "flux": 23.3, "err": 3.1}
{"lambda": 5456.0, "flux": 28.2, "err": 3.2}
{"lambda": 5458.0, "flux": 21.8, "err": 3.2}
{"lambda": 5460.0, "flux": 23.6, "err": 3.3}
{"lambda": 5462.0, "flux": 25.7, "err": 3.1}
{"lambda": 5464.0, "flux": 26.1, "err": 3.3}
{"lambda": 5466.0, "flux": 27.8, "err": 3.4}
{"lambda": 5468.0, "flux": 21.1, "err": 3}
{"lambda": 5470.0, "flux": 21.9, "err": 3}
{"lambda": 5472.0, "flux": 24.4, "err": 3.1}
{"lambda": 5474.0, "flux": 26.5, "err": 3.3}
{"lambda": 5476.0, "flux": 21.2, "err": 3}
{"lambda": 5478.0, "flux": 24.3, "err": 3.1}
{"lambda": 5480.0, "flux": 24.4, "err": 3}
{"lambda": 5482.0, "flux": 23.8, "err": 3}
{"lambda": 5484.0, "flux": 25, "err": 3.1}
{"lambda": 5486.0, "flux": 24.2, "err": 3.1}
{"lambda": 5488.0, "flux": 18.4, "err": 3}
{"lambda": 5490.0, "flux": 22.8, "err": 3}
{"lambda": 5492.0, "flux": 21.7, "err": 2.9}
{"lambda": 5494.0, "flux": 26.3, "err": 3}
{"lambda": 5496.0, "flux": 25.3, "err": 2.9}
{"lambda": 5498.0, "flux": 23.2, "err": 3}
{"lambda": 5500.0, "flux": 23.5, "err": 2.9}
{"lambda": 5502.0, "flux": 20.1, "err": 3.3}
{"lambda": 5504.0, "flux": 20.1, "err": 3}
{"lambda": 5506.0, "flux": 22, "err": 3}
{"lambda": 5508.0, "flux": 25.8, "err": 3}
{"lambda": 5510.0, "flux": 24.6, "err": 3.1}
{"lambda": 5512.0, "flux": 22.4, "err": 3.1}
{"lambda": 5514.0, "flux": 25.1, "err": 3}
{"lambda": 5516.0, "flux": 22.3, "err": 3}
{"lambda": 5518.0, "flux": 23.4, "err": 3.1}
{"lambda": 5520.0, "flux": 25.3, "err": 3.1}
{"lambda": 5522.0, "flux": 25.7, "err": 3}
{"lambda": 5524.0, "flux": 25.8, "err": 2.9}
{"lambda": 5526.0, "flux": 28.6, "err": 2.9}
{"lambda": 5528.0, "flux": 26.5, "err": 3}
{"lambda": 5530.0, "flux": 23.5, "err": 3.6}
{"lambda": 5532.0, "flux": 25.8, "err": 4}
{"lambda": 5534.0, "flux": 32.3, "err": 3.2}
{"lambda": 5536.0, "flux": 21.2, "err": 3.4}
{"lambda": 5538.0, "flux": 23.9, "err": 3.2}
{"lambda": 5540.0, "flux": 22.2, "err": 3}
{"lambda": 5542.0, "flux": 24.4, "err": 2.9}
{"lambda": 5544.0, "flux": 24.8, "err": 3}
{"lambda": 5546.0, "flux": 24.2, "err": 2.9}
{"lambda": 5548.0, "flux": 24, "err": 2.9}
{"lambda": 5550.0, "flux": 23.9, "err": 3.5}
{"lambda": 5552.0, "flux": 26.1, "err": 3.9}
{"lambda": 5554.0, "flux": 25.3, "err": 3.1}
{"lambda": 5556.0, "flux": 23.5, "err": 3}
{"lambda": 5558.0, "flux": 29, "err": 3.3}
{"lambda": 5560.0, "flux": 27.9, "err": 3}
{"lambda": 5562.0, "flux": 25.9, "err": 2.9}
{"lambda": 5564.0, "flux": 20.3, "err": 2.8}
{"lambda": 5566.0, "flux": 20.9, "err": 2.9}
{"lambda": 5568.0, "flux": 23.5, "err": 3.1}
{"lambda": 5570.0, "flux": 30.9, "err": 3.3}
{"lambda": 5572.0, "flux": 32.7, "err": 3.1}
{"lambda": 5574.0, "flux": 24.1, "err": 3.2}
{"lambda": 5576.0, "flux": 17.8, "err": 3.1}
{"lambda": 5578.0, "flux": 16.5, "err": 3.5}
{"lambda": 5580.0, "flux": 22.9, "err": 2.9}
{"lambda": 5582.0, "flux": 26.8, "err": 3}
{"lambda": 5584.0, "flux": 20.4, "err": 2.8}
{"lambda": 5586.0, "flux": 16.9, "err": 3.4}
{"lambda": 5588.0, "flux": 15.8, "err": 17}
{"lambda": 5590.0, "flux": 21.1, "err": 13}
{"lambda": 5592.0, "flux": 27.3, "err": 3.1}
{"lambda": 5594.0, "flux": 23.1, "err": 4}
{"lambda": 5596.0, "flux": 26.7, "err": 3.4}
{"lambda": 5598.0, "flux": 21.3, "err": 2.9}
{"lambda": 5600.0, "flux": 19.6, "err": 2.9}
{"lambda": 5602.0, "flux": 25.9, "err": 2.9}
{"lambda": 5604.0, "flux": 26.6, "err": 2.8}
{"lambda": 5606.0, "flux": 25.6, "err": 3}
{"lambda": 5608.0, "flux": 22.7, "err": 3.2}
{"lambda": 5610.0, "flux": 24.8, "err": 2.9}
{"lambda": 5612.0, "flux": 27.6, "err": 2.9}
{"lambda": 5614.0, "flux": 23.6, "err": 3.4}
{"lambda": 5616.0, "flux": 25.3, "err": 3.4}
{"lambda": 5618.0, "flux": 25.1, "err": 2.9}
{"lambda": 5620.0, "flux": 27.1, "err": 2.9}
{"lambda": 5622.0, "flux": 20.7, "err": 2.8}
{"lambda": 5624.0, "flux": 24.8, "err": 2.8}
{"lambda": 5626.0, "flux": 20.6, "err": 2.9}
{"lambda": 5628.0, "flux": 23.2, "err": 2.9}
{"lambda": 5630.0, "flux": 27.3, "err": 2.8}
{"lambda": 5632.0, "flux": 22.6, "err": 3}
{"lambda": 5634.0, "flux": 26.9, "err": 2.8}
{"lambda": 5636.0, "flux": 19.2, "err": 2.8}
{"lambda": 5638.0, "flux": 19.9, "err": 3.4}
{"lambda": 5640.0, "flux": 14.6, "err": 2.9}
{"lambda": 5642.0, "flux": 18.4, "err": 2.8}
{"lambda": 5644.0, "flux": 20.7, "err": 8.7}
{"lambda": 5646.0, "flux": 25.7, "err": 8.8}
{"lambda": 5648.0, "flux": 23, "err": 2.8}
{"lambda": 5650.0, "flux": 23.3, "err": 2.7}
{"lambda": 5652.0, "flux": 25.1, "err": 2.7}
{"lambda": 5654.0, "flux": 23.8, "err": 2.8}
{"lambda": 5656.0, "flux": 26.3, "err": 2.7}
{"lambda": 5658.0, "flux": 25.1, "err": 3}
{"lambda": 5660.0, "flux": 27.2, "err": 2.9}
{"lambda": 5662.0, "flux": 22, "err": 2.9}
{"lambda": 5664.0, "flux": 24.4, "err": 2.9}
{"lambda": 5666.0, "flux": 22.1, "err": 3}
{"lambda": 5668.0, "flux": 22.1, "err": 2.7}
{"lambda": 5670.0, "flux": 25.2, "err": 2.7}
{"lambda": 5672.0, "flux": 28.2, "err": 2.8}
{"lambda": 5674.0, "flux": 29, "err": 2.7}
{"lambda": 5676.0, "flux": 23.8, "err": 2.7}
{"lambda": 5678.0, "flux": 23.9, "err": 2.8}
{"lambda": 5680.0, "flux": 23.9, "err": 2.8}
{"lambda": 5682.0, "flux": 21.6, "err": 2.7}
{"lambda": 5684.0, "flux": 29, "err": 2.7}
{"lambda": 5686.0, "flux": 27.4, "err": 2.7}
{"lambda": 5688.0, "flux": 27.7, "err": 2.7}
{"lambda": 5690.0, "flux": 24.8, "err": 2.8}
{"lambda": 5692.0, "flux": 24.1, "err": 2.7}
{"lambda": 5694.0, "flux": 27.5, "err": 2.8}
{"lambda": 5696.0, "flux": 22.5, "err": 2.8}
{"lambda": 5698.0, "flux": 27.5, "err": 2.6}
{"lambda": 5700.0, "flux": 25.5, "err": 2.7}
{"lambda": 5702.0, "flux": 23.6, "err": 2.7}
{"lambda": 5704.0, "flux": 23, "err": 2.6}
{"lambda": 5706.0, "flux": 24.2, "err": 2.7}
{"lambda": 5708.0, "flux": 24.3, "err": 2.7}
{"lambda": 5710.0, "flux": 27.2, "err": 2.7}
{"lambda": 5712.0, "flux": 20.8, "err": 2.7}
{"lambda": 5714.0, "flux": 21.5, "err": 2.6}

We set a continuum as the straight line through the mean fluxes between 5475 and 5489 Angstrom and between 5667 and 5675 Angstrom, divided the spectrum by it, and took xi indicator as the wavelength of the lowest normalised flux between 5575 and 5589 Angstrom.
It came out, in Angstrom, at 5588.0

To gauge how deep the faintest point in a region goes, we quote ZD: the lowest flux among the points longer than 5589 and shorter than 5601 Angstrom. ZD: 19.6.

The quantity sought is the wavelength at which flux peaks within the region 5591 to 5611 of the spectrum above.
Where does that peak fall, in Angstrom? 5592.0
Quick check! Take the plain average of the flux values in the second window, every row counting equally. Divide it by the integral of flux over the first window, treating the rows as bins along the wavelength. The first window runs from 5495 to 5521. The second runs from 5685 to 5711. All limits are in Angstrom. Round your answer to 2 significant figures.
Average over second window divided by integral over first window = 0.042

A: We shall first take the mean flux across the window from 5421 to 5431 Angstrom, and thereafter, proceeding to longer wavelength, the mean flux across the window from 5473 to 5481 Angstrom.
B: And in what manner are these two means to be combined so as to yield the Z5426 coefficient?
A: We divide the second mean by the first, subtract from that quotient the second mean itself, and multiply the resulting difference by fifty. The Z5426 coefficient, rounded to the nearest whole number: -1158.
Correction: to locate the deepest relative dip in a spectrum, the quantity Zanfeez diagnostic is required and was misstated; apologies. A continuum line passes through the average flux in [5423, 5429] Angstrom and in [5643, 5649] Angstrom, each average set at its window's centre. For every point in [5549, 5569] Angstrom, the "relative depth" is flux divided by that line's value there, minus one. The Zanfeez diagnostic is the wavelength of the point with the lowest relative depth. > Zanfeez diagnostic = 5564.0 Angstrom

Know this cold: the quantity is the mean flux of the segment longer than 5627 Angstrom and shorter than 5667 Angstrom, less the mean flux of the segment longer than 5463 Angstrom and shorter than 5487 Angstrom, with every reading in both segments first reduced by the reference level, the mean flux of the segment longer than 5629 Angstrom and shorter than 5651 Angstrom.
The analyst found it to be -1.2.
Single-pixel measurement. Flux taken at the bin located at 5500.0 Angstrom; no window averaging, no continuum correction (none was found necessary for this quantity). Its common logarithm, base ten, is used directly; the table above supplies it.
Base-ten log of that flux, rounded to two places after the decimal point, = 1.37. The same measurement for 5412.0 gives 1.38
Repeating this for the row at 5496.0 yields 1.40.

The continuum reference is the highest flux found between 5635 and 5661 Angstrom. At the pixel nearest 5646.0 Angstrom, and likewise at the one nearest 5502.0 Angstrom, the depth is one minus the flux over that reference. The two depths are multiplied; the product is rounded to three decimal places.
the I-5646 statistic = 0.014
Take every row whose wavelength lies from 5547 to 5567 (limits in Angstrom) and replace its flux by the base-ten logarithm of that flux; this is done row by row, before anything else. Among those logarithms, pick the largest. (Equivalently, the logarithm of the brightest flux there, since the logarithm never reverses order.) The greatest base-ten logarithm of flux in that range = 1.462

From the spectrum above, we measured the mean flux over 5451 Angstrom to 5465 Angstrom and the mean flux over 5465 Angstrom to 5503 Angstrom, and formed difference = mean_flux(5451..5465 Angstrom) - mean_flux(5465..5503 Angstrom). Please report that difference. 1.0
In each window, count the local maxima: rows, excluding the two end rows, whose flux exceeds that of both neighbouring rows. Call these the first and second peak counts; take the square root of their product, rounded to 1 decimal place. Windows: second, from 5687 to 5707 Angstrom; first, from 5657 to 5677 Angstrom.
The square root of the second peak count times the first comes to 2.4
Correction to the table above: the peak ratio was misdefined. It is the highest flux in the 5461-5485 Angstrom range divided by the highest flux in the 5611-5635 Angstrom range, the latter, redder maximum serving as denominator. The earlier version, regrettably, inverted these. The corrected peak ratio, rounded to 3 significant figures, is 1.01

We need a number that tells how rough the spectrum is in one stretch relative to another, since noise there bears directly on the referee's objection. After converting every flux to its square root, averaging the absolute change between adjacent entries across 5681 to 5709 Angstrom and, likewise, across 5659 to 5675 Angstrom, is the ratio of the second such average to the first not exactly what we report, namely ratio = 0.99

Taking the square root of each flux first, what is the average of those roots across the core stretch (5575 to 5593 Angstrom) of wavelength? 4.52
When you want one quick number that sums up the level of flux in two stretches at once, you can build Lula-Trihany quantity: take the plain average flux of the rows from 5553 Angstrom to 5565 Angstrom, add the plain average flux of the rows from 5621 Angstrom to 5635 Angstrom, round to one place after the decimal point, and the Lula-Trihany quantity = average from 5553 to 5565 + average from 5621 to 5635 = 49.0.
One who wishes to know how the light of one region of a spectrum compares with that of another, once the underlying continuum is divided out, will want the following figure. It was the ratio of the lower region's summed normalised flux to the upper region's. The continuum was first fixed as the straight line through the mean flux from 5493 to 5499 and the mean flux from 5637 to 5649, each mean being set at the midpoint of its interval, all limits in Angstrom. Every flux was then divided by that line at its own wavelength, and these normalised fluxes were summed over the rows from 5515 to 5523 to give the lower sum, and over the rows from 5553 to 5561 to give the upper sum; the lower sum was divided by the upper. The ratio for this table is 0.87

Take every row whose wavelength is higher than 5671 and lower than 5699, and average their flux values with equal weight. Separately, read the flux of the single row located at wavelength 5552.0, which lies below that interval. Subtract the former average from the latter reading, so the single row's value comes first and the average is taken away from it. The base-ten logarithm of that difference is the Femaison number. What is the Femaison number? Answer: -0.5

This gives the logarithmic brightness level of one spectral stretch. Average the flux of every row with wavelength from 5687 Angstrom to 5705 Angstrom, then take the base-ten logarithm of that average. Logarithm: 1.40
